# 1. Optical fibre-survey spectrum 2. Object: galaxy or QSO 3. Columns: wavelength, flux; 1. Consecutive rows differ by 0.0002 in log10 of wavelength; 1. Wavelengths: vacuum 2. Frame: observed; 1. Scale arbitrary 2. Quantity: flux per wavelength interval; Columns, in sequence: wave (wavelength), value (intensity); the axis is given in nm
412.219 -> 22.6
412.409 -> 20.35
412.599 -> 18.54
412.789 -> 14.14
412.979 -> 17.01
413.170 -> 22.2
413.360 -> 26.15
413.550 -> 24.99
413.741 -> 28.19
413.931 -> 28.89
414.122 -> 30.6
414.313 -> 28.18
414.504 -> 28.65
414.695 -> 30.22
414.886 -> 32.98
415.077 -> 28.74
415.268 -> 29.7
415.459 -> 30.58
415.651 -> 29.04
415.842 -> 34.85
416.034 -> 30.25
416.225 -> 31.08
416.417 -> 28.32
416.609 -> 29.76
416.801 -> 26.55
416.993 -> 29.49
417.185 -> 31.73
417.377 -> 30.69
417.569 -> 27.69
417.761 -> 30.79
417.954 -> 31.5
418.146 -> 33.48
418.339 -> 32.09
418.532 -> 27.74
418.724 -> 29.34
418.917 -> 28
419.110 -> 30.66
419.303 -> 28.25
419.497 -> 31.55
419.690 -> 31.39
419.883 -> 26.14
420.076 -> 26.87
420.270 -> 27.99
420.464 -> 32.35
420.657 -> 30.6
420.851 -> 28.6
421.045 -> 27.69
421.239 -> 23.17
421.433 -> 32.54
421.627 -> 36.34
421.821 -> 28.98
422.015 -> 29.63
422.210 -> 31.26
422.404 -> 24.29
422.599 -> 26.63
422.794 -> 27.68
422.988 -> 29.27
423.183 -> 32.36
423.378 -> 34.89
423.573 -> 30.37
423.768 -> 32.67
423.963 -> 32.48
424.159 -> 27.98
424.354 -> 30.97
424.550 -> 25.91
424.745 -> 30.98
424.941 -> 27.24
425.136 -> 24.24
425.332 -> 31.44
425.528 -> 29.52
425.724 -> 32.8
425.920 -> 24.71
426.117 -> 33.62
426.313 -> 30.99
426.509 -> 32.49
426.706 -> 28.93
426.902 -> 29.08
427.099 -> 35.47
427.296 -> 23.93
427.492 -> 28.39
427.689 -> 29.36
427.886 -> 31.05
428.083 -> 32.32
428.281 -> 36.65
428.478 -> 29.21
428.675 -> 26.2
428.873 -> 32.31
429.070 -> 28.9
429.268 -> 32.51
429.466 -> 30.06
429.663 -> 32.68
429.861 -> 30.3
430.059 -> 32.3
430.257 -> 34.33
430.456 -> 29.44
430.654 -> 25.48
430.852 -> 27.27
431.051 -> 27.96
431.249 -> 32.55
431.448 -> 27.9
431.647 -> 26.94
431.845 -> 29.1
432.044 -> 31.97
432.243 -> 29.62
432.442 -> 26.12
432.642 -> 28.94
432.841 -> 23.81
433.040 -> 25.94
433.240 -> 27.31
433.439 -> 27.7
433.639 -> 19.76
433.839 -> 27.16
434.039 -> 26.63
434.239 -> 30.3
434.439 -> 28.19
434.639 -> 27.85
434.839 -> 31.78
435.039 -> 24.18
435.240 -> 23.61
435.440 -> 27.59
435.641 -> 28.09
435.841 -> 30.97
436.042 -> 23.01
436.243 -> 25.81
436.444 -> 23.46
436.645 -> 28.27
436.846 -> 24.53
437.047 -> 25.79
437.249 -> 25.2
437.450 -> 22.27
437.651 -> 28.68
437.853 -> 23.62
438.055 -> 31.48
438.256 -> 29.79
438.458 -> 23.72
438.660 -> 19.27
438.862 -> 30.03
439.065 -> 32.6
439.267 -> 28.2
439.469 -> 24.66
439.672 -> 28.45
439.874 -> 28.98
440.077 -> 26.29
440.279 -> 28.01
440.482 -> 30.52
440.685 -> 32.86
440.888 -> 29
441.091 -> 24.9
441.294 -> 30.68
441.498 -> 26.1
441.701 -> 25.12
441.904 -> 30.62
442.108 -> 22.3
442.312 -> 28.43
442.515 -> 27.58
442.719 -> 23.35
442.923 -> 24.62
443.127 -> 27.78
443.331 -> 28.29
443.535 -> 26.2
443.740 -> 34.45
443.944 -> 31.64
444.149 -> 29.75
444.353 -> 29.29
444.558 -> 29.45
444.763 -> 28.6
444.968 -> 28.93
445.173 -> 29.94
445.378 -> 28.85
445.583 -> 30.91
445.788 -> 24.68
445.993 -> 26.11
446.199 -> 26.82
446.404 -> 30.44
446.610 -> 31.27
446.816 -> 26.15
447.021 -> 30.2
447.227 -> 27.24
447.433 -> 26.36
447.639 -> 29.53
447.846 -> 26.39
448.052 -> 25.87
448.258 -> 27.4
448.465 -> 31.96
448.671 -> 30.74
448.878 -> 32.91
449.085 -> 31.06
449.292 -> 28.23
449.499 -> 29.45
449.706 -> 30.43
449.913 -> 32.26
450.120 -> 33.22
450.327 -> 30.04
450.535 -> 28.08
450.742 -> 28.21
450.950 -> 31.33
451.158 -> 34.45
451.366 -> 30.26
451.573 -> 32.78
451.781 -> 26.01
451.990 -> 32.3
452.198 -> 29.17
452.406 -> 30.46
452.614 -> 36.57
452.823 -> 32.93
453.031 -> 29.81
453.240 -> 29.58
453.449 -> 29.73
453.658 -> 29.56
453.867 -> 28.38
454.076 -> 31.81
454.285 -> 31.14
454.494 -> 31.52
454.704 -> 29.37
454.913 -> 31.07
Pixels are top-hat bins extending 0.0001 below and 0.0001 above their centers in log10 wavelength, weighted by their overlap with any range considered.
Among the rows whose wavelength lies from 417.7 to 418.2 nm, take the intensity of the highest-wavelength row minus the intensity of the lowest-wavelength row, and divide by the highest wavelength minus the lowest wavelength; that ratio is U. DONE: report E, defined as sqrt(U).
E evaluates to 2.6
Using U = 7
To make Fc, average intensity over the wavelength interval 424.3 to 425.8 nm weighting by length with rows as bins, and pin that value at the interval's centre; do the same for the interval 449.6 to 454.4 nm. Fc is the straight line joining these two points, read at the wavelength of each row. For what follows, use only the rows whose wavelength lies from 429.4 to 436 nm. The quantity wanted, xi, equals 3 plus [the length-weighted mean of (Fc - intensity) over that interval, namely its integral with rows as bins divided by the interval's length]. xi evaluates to 4.30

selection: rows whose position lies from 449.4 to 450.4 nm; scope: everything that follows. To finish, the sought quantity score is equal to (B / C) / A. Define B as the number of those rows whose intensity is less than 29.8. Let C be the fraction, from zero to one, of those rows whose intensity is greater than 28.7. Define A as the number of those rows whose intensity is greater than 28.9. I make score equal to 0.2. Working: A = 5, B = 1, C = 1.0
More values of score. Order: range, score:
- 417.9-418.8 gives 0.6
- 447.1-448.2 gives 25.0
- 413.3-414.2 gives 10.0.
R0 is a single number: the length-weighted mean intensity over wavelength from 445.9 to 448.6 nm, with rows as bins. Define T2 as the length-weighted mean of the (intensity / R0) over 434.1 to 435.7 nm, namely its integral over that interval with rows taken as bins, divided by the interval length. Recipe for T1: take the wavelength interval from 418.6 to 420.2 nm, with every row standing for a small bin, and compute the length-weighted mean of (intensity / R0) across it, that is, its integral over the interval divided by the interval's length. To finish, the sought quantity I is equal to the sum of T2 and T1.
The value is 2.01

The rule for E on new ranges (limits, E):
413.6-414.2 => 2.5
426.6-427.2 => 4.1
